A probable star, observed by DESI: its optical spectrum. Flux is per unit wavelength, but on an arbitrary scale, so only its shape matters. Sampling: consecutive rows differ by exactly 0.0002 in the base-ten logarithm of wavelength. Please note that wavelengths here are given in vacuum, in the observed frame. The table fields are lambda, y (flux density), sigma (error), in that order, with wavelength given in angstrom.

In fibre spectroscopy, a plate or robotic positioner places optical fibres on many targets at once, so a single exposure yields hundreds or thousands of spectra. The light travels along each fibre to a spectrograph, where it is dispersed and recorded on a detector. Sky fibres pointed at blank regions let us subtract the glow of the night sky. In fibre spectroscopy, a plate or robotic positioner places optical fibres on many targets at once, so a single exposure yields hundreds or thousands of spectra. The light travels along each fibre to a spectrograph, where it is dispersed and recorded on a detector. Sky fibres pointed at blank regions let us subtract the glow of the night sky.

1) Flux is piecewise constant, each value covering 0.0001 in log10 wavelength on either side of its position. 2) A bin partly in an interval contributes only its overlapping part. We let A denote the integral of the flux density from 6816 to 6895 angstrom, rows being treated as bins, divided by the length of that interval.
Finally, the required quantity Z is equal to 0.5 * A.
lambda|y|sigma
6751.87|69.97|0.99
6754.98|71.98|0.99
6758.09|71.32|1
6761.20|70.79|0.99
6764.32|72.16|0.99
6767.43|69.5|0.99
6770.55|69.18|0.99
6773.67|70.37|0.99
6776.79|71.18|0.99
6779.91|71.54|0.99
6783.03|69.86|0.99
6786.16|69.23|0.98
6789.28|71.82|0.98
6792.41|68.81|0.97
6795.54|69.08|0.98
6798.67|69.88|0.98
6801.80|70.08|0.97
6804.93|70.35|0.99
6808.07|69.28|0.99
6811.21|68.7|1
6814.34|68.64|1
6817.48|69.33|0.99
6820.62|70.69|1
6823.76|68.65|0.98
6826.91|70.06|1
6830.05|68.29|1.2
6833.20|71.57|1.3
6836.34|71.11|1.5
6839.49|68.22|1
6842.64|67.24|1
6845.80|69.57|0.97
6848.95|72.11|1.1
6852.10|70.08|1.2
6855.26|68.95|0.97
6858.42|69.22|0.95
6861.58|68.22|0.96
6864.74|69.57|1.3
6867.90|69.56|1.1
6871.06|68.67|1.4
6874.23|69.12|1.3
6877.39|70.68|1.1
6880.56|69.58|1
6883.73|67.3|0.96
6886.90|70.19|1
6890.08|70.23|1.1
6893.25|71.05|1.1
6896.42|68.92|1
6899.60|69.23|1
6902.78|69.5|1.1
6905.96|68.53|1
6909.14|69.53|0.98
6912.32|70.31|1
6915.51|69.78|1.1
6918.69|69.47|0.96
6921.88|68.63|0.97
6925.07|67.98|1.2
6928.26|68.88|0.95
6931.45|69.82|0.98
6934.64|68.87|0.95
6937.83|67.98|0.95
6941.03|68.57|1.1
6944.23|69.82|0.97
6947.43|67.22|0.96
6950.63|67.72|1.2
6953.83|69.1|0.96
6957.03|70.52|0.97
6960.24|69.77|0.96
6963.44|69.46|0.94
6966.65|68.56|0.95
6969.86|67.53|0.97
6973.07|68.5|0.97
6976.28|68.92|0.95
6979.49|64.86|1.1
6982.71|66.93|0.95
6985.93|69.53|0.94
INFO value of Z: 34.79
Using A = 69.6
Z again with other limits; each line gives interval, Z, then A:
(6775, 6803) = 35.09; 70.2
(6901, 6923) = 34.70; 69.4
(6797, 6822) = 34.81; 69.6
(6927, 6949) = 34.37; 68.7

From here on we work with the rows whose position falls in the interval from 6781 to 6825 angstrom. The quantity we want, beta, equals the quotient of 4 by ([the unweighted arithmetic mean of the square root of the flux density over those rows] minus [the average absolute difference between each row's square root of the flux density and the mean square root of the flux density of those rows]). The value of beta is 0.482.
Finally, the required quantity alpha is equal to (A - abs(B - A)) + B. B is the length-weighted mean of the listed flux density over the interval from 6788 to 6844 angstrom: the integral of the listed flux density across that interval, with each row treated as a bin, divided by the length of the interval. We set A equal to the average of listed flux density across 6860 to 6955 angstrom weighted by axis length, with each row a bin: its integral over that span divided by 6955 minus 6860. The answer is 138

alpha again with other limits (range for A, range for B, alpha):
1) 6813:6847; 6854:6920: 139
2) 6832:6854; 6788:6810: 140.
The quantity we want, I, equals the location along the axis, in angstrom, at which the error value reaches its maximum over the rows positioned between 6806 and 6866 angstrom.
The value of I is 6836.34 angstrom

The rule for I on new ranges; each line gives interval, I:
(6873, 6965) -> 6874.23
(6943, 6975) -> 6950.63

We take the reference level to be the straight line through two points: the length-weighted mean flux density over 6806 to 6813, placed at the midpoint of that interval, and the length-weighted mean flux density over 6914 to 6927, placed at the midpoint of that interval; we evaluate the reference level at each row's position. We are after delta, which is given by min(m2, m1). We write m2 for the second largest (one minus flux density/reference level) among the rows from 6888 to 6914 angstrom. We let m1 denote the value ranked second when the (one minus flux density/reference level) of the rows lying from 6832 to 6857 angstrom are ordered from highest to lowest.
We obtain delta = 0.001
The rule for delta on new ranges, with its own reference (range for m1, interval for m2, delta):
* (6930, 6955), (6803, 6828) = 0.006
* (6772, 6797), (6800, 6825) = 0.000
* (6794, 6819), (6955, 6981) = 0.005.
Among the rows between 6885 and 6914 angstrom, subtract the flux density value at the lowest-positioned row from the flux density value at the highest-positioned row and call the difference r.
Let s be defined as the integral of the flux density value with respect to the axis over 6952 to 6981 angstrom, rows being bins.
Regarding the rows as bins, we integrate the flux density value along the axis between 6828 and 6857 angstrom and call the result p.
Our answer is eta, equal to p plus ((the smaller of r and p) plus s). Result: 4011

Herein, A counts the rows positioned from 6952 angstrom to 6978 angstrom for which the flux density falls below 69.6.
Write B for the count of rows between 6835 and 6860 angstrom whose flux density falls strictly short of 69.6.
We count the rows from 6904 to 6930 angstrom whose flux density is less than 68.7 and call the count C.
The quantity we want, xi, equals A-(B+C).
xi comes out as -2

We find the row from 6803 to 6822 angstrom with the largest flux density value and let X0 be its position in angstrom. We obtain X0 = 6820.62 angstrom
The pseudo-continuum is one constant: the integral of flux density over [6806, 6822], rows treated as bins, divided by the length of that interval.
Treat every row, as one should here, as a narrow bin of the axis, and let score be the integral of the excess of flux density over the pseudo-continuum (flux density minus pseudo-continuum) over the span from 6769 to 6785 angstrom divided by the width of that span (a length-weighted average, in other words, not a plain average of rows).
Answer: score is 1.1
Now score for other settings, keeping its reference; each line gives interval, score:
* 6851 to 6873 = -0.2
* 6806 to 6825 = -0.1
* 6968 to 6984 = -2.0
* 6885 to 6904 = 0.5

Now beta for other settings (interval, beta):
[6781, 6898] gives 0.483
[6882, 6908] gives 0.483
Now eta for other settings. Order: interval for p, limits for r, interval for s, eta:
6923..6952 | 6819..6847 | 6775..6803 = 3952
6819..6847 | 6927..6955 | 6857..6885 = 3881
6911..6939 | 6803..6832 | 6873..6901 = 3881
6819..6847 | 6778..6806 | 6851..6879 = 3885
